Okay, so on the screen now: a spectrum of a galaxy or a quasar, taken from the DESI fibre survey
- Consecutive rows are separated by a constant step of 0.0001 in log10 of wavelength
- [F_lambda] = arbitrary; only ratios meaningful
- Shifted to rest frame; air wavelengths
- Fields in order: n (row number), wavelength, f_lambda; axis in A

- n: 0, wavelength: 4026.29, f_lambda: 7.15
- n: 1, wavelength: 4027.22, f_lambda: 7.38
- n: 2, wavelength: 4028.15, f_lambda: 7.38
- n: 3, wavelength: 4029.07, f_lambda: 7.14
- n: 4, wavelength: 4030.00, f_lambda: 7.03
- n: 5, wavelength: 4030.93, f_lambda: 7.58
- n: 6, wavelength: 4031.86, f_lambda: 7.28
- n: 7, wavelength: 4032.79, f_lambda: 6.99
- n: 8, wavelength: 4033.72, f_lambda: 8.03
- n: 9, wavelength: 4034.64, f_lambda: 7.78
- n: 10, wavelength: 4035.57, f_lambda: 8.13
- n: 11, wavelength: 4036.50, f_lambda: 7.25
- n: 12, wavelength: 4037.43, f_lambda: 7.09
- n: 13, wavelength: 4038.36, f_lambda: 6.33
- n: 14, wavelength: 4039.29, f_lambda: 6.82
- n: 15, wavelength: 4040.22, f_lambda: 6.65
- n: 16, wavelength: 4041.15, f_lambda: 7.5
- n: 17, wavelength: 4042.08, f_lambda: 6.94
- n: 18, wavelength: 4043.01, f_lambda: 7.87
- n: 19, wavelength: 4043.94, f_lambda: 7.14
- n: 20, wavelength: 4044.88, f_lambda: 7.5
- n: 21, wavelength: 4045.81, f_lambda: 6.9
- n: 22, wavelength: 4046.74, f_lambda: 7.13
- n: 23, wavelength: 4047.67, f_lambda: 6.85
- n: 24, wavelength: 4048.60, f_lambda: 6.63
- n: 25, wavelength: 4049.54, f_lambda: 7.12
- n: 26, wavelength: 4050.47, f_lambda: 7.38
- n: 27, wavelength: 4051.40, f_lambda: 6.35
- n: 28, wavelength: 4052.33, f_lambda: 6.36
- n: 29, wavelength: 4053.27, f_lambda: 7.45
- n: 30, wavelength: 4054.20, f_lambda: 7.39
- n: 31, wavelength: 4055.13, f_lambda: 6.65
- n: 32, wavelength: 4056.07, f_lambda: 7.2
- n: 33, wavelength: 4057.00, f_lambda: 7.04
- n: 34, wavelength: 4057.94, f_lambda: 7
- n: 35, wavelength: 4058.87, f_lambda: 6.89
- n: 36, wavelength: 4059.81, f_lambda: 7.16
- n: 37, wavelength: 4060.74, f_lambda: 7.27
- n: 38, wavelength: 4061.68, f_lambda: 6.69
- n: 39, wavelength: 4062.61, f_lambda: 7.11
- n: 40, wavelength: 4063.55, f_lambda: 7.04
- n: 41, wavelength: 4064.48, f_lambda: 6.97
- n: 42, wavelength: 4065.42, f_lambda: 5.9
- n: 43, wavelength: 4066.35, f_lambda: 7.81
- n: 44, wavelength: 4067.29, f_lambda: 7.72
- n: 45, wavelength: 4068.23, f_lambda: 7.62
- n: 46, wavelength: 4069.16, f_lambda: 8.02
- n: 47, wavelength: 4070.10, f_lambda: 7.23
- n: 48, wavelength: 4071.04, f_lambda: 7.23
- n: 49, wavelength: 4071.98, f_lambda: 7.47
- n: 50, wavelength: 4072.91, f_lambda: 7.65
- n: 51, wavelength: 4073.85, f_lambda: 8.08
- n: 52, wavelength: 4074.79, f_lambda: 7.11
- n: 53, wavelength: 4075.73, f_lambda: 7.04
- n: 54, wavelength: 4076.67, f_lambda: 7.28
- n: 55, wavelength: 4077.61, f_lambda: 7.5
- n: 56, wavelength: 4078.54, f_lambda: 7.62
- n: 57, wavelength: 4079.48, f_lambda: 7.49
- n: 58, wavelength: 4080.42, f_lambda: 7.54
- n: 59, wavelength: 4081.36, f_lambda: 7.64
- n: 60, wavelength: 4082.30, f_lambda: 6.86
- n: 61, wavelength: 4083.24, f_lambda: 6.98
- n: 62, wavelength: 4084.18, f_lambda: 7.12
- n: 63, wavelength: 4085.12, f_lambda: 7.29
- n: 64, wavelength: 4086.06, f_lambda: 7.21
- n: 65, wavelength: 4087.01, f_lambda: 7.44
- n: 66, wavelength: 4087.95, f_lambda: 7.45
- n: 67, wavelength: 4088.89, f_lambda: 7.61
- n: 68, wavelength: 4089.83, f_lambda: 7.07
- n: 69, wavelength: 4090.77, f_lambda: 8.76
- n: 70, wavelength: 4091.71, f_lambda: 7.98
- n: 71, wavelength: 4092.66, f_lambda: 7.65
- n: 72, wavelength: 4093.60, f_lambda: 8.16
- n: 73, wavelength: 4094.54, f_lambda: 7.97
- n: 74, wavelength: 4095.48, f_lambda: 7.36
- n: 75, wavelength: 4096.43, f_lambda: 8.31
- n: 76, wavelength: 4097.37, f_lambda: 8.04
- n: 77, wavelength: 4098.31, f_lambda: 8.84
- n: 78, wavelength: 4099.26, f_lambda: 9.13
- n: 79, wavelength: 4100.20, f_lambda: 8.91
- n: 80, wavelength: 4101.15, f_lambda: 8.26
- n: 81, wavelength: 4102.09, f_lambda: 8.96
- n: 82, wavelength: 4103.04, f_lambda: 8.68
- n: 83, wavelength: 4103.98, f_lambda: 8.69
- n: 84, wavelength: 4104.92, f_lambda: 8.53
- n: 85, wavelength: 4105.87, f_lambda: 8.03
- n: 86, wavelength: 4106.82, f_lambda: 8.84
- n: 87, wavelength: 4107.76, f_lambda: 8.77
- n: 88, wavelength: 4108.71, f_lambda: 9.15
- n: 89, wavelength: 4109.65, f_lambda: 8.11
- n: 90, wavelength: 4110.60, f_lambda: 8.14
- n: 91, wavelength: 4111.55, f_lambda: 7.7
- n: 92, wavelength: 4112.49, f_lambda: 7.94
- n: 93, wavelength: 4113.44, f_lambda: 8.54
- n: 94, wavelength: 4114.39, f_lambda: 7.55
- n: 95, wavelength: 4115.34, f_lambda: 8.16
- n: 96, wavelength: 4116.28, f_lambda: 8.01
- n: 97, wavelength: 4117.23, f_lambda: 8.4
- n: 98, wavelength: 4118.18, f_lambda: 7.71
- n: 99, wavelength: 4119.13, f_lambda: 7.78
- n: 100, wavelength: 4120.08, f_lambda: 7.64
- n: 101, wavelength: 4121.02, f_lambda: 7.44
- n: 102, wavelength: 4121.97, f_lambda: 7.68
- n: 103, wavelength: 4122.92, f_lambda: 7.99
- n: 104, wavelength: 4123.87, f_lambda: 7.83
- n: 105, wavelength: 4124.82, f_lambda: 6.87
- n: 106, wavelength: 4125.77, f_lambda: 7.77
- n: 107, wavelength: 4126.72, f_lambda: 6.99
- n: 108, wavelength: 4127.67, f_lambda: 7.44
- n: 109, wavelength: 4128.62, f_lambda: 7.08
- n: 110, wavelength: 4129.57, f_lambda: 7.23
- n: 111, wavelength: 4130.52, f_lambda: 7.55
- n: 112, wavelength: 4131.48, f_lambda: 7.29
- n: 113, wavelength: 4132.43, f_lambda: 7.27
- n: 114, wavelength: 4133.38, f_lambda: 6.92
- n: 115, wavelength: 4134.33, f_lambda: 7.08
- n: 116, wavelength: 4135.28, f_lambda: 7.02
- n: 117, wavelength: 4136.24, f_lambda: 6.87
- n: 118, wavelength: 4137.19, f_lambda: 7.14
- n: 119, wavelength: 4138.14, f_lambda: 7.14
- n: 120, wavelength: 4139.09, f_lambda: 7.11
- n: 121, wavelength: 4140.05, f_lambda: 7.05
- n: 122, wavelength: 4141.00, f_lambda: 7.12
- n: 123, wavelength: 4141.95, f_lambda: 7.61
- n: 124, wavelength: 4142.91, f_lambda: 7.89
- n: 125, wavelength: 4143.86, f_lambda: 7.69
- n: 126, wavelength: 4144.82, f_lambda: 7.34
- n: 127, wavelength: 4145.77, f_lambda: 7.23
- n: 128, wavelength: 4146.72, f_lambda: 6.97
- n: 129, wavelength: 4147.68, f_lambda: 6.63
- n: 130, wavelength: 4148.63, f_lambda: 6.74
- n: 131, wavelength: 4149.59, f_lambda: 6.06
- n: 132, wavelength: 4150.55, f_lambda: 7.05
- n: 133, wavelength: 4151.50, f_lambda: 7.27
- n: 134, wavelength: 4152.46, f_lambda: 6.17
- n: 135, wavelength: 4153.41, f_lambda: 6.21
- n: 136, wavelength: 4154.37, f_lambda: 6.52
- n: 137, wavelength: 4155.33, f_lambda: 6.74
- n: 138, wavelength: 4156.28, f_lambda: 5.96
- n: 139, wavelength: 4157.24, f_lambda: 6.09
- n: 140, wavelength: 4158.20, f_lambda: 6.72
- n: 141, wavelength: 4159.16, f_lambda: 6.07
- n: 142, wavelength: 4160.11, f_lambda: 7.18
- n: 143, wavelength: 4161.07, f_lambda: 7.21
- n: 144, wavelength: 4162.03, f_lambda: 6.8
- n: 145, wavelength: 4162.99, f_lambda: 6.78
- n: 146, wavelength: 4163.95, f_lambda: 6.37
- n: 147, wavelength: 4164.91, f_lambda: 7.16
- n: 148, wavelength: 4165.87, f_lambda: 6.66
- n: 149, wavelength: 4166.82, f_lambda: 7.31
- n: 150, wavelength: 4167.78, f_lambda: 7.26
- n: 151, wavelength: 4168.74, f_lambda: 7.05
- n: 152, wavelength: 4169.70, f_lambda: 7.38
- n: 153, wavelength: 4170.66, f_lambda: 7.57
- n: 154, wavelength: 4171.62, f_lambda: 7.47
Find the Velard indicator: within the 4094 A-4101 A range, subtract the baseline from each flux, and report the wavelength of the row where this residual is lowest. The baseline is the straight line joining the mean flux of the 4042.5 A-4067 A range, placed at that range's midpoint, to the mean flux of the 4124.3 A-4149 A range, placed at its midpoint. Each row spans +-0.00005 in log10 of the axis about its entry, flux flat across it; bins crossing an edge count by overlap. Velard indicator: 4095.48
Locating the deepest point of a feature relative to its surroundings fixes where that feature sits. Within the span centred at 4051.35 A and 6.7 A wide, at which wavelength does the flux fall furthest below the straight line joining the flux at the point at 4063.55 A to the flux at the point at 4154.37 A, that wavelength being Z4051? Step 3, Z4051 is 4051.40 A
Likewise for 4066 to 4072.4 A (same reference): 4070.10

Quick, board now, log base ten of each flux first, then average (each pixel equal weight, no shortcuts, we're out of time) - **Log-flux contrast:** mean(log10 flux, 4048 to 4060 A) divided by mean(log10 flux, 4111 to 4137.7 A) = 0.96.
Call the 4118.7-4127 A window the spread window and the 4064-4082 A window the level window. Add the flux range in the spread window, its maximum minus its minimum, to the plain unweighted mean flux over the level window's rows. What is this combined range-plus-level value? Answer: 8.5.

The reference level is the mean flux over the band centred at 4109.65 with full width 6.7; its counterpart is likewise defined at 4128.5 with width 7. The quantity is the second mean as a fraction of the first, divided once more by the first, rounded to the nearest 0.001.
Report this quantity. 0.104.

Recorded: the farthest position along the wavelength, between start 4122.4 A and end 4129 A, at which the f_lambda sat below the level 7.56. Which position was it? 4128.62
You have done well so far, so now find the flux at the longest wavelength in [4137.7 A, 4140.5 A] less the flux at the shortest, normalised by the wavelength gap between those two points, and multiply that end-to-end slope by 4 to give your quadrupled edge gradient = -0.19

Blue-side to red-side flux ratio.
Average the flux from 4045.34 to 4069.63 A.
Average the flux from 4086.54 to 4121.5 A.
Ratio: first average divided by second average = 0.87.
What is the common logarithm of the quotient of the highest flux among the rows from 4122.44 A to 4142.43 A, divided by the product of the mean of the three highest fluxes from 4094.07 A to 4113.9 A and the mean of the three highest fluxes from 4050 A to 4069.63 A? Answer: -0.95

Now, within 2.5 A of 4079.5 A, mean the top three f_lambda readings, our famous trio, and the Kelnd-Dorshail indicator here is 7.60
